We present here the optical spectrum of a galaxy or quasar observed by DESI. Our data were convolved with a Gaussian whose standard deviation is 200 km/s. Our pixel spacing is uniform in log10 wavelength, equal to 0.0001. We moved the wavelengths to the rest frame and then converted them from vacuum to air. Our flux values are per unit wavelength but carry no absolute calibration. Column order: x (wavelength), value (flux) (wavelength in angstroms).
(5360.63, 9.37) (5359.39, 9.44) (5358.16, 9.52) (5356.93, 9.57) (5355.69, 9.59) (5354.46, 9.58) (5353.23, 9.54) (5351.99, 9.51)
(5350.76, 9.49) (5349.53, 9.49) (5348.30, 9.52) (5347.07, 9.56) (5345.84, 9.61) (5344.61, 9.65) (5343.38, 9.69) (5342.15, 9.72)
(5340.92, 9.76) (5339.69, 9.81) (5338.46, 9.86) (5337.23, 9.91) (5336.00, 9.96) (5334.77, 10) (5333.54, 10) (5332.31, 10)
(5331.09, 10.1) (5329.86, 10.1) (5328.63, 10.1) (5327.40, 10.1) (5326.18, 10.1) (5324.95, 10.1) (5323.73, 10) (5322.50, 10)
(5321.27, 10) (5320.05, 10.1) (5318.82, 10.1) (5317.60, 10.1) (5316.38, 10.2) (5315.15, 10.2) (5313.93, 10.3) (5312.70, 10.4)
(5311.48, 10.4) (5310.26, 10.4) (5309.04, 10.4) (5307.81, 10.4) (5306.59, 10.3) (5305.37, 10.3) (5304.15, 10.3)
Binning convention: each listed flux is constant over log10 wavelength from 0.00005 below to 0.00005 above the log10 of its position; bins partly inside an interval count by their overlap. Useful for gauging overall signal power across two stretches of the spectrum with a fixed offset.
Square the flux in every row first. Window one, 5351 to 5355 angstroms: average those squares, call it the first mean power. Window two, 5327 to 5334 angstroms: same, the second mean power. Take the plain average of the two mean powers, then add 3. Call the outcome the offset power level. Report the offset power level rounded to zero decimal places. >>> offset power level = 99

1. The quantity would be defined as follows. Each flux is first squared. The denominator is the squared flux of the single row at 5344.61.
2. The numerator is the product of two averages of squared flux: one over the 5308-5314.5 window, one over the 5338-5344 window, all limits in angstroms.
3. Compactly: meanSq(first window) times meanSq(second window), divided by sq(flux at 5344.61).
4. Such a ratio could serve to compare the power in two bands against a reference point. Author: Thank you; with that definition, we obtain 110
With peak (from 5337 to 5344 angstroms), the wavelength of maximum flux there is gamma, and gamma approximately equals 5337.23 angstroms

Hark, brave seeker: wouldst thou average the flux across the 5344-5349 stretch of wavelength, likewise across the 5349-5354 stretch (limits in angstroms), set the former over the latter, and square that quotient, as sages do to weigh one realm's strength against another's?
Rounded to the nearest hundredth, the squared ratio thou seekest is 1.02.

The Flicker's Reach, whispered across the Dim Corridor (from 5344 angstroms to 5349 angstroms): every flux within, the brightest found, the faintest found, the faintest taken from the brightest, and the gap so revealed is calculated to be 0.130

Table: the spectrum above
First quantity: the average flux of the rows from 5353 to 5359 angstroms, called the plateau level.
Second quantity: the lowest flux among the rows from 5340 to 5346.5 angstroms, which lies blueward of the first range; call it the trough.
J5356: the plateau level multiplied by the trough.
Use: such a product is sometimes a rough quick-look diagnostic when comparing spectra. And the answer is 92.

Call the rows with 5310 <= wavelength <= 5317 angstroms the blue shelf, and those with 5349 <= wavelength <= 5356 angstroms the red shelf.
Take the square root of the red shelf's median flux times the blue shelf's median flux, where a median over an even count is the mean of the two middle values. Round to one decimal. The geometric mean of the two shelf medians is 9.9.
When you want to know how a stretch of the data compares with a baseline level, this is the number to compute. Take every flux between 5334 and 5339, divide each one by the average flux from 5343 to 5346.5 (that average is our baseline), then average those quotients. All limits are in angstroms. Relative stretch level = 1.03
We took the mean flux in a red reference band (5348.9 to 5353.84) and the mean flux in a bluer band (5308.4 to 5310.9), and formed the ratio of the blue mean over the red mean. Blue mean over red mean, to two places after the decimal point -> 1.09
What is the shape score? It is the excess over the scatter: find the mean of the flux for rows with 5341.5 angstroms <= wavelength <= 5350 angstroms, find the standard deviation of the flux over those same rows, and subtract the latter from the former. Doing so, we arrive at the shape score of 9.5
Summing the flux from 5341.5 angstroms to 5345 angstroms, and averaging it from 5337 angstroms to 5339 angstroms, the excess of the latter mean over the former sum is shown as -19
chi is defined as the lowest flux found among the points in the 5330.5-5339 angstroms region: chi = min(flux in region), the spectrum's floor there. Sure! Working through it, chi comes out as 9.86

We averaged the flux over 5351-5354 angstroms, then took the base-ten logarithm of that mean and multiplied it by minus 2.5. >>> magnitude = -2.45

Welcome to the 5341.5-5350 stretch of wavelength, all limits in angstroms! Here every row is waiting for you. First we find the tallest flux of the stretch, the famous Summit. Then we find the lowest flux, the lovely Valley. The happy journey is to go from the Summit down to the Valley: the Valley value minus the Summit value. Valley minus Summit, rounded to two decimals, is -0.23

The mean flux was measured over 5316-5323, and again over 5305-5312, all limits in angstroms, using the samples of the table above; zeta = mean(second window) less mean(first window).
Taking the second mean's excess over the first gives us 0.28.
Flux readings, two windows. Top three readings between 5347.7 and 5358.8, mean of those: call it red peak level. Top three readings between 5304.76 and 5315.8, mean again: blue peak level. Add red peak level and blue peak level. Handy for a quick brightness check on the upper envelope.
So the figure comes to 20.0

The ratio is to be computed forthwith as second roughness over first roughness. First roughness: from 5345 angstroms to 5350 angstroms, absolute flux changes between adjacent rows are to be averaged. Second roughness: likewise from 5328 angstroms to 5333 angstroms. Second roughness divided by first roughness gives 0.8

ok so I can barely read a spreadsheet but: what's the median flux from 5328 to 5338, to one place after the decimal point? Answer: 10.0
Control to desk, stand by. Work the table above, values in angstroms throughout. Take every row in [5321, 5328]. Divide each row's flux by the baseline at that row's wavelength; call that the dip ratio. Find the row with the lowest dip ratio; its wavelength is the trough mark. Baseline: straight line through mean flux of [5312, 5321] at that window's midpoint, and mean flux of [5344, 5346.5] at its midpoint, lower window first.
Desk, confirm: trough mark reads 5321.27 angstroms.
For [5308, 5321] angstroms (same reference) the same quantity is 5317.60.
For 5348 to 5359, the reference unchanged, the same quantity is 5349.53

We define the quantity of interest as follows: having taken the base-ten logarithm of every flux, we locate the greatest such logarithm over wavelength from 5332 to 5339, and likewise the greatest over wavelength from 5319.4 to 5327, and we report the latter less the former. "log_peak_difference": 0.004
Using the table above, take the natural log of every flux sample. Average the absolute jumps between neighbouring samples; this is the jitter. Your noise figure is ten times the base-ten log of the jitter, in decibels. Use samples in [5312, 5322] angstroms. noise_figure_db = -23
